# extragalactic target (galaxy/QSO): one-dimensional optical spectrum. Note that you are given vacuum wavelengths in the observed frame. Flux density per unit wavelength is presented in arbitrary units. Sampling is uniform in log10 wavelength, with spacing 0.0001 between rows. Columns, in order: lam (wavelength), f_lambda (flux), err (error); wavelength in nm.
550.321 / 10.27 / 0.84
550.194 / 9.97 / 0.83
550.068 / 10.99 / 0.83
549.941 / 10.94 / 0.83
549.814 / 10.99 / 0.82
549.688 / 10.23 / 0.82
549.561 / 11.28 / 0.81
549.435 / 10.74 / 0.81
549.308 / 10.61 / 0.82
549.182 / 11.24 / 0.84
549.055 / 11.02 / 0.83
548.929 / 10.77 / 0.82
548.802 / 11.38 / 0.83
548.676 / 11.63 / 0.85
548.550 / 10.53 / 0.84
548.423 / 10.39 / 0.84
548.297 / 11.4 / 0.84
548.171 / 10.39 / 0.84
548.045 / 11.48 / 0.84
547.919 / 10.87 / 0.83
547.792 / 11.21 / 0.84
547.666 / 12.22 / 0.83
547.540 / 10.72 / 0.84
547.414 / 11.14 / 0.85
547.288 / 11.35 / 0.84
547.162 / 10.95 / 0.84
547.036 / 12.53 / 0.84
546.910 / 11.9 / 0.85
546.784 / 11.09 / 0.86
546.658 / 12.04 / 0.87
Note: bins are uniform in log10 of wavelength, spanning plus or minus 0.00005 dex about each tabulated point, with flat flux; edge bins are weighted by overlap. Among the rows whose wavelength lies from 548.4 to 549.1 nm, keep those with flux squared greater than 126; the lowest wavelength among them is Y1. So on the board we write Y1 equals 548.676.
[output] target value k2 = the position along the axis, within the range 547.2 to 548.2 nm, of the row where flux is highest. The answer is 547.666 nm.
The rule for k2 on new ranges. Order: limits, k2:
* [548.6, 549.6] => 548.676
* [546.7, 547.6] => 547.036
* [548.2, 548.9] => 548.676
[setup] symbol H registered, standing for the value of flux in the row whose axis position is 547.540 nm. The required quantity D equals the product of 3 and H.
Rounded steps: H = 10.72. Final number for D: 32.2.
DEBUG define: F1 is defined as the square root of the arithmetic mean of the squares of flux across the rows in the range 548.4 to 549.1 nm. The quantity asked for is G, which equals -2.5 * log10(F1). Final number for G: -2.60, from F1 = 11.0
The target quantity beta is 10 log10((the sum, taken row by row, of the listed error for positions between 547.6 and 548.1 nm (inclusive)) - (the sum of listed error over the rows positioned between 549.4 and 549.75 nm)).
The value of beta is -0.5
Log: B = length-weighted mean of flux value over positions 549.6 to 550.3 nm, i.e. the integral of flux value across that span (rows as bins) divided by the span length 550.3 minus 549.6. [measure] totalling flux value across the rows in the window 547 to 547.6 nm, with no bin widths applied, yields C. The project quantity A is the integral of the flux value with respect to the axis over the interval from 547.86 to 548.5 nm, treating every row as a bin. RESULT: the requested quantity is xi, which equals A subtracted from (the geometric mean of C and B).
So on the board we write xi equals 17.6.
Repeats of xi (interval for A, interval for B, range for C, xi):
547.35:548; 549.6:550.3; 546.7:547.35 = 17.5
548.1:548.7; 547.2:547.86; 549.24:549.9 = 18.2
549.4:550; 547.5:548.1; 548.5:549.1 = 18.5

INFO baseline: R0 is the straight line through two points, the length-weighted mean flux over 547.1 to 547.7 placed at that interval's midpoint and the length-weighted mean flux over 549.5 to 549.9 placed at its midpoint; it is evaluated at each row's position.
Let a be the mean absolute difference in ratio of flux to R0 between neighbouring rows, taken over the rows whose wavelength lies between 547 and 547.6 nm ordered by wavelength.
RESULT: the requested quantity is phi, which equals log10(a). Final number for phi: -1.24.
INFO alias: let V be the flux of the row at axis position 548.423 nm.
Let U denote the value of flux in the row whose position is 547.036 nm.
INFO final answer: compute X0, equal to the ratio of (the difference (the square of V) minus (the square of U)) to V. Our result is -4.7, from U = 12.53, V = 10.39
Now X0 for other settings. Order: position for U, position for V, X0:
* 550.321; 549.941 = 1.3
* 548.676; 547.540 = -1.9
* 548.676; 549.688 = -3.0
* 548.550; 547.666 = 3.1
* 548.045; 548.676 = 0.3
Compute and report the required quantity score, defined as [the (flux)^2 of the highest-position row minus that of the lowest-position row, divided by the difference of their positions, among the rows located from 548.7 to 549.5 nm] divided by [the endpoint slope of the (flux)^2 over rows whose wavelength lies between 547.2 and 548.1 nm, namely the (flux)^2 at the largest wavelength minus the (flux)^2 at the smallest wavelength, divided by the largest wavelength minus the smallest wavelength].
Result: -6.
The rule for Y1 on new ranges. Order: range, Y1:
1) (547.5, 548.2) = 547.666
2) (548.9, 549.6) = 549.182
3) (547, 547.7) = 547.036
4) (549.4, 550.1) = 549.561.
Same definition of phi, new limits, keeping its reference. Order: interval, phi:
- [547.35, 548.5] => -1.11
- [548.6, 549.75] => -1.37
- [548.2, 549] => -1.25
